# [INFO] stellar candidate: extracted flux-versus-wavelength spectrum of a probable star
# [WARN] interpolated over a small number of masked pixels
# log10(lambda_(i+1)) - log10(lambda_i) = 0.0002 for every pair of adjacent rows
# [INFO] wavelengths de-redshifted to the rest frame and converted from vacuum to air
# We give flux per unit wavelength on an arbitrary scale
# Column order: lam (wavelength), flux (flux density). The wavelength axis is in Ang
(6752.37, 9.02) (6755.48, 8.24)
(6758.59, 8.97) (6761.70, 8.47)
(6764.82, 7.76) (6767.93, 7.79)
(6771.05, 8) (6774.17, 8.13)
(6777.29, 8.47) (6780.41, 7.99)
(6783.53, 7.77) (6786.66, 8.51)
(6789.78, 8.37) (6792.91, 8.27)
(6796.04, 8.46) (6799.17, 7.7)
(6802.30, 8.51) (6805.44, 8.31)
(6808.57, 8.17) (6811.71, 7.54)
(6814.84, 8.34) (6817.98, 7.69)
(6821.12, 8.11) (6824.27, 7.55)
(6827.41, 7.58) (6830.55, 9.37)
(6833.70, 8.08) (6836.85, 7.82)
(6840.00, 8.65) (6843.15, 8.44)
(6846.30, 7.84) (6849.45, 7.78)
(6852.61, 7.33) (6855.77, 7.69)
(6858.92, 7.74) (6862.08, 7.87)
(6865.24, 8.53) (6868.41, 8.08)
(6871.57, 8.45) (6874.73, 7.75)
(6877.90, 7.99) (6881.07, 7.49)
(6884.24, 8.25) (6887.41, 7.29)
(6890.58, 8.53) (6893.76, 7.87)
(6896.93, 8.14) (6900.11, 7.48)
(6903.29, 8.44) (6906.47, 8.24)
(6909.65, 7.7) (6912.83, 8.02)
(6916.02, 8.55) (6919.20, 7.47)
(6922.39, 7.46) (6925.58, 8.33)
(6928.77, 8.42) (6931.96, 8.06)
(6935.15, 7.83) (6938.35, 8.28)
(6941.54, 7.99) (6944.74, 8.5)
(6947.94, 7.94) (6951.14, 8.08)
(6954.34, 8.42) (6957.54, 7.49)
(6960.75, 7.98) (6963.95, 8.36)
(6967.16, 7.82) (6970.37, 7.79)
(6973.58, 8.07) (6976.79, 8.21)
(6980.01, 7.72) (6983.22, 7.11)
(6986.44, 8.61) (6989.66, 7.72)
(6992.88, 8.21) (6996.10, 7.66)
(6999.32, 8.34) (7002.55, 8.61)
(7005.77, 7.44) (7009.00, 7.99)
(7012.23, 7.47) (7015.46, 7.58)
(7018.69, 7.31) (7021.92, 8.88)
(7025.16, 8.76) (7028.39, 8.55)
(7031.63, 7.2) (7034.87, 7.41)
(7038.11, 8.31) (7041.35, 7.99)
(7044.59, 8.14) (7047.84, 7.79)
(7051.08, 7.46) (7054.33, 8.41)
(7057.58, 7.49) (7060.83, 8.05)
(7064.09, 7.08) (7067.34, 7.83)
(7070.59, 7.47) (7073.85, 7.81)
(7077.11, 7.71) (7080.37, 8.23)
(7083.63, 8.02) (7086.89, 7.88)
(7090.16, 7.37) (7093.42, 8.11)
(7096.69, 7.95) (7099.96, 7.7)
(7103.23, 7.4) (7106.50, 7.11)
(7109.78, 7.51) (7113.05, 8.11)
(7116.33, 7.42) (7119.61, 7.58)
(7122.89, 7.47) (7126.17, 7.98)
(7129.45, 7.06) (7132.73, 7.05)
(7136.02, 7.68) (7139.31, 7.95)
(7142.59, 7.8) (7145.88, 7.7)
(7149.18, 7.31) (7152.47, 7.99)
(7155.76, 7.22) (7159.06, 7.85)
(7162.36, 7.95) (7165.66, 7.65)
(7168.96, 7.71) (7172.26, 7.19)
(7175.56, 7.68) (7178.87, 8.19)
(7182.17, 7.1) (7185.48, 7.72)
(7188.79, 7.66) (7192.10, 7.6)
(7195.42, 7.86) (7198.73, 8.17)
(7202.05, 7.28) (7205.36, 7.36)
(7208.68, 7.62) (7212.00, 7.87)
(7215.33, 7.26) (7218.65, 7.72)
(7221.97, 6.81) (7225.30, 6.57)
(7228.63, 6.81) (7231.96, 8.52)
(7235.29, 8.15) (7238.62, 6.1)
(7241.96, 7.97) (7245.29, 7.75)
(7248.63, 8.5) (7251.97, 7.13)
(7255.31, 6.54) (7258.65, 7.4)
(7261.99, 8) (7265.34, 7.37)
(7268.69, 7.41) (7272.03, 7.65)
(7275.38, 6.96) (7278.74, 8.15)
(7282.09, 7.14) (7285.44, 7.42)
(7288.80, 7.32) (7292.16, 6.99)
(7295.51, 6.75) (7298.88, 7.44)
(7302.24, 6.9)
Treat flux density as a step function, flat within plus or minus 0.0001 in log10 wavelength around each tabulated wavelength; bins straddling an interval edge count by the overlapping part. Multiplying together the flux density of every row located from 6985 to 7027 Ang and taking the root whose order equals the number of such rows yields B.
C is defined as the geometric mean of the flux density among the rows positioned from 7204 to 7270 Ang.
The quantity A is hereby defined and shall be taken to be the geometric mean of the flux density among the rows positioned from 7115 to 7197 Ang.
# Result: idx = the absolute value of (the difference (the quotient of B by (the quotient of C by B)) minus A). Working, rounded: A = 7.6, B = 8.03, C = 7.4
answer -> 1.1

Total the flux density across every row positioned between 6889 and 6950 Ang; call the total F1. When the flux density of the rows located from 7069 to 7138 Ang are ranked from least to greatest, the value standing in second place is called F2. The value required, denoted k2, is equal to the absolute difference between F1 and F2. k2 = 146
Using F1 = 153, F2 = 7.06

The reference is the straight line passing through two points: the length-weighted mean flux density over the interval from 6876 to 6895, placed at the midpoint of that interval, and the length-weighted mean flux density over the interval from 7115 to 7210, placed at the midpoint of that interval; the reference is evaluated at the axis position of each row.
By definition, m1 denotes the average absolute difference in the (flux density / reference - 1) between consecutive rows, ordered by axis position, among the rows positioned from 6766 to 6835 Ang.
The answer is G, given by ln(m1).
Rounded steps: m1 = 0.0634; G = -2.76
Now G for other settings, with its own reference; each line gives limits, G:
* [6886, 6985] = -2.81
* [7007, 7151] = -2.84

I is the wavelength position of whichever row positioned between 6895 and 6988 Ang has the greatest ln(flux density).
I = 6986.44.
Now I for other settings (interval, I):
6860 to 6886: 6865.24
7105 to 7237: 7231.96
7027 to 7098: 7028.39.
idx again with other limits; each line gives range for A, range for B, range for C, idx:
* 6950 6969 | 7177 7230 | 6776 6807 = 1.3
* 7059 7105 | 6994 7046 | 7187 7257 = 0.7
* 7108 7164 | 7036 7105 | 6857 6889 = 0.1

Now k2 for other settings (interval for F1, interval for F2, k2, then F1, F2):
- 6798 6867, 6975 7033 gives 169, 177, 7.2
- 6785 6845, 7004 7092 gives 148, 155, 7.2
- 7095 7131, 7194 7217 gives 76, 83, 7.28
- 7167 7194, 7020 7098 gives 54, 61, 7.2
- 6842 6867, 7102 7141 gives 56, 63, 7.06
